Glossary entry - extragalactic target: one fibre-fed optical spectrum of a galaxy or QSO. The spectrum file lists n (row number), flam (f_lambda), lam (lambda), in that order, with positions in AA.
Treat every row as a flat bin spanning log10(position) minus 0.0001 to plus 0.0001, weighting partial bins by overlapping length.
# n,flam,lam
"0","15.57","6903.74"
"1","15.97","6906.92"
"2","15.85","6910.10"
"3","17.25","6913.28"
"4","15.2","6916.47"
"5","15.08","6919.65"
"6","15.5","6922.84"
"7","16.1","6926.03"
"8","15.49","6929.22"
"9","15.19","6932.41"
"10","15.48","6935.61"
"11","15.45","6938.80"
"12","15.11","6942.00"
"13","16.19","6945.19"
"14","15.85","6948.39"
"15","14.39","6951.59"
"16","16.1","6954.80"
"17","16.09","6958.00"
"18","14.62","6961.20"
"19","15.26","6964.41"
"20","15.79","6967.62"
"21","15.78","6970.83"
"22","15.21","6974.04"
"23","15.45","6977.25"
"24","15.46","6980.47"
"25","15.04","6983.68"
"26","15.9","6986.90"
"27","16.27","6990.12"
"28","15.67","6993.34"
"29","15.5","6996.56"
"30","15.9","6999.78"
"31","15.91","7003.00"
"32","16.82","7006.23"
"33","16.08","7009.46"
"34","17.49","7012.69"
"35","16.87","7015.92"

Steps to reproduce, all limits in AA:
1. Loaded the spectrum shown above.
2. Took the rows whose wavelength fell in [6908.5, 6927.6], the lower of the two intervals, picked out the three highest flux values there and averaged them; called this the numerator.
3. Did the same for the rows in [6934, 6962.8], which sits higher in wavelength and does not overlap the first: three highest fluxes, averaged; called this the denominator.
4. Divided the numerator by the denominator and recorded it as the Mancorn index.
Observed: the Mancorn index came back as 1.02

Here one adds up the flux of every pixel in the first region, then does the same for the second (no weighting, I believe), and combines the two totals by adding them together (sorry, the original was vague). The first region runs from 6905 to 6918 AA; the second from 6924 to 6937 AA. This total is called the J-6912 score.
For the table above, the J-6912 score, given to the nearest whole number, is 127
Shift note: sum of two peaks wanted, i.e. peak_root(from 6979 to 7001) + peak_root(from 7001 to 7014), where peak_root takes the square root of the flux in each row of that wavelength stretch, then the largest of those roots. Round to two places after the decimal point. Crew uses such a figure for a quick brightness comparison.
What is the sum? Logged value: 8.22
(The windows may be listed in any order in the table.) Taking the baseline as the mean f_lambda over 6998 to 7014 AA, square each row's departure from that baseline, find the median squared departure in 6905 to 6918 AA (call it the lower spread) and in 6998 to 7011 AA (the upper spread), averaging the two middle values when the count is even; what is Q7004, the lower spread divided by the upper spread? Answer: 2.4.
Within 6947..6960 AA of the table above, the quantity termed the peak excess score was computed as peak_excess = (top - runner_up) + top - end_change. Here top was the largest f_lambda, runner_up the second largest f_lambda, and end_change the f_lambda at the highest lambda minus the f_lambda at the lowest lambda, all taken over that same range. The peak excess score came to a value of 15.9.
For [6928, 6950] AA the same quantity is 16.2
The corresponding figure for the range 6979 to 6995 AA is 16.4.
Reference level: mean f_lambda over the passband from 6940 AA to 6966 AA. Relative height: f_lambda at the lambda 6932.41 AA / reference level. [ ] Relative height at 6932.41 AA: 0.98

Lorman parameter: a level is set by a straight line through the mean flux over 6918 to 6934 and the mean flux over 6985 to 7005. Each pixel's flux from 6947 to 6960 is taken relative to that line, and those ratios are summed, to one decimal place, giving 4.0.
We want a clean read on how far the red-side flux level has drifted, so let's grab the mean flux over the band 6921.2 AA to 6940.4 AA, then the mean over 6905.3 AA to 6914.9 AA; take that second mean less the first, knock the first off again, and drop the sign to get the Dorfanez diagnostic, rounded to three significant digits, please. 14.7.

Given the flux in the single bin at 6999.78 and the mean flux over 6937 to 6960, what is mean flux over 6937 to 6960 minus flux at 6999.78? -0.3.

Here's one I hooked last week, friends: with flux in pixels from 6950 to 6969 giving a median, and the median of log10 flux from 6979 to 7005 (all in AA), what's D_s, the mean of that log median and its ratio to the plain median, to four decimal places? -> 0.6377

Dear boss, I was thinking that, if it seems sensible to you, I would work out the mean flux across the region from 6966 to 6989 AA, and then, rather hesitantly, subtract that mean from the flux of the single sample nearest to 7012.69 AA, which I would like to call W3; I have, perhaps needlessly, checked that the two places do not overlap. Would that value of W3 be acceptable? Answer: 2.0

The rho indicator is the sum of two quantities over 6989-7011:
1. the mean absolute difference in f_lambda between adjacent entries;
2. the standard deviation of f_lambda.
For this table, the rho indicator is 0.9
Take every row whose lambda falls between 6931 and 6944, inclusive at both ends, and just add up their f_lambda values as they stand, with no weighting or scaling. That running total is 61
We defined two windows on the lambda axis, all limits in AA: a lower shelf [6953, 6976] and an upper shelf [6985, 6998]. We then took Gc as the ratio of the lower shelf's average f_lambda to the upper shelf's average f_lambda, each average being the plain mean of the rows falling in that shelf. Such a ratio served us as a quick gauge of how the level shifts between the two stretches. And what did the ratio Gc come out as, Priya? 0.98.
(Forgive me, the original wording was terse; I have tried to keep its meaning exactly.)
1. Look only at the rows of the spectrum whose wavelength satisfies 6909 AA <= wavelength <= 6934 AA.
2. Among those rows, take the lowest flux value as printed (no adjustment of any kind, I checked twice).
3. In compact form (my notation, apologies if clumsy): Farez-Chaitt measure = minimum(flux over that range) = 15.08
